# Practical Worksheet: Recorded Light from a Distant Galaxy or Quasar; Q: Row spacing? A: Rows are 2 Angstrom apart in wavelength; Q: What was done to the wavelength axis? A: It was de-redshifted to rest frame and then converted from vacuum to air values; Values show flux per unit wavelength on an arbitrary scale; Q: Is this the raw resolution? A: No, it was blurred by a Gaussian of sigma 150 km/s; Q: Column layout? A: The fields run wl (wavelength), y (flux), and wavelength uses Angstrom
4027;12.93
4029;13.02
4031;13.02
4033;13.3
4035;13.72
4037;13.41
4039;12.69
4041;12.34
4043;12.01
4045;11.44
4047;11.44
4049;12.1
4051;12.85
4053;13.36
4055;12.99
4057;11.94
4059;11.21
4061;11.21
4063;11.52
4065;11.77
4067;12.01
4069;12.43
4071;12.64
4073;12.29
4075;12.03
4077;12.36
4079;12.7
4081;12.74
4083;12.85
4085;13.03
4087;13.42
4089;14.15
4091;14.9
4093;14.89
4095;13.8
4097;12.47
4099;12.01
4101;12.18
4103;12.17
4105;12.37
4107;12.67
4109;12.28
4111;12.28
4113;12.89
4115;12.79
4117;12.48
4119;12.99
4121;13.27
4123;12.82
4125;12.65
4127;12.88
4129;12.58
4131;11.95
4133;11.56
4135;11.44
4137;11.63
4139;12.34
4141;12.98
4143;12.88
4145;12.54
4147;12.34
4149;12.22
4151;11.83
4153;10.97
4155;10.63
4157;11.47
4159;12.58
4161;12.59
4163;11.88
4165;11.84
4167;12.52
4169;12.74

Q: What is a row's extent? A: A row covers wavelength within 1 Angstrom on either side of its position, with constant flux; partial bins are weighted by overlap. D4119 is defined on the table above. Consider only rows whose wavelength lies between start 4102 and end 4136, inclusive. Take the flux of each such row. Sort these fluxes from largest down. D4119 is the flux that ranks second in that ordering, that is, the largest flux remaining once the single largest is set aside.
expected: 12.99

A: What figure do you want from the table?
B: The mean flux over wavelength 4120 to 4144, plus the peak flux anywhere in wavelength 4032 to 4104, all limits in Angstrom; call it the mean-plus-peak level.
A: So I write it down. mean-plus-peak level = 27.3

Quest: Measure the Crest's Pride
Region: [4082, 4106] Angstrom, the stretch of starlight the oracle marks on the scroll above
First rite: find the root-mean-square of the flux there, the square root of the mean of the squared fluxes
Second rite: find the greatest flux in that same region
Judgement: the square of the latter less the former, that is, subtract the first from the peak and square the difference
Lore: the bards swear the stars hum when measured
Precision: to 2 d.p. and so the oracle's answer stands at 2.81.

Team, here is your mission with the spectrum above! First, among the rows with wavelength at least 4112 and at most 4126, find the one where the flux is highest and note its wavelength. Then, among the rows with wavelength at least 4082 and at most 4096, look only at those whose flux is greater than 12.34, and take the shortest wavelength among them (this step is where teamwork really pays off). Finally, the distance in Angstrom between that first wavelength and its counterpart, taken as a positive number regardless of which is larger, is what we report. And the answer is 38 Angstrom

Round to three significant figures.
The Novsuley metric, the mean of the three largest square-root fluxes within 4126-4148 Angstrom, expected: 3.59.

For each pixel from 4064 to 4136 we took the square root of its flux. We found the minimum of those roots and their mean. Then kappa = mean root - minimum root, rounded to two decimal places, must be 0.18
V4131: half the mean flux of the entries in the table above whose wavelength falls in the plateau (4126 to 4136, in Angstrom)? 6.04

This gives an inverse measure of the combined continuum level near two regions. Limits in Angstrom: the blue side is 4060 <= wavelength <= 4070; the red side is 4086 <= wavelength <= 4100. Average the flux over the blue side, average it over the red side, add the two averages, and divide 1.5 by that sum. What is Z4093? 0.059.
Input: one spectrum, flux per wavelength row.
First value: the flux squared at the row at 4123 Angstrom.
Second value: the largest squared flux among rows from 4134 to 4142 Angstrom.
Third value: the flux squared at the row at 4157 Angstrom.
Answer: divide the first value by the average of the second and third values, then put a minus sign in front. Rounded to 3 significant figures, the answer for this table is -1.10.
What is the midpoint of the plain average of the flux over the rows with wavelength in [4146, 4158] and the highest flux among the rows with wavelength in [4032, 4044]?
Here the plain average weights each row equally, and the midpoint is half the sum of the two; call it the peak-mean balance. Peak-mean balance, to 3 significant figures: 12.6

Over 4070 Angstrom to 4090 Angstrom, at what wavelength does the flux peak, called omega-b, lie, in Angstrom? 4089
